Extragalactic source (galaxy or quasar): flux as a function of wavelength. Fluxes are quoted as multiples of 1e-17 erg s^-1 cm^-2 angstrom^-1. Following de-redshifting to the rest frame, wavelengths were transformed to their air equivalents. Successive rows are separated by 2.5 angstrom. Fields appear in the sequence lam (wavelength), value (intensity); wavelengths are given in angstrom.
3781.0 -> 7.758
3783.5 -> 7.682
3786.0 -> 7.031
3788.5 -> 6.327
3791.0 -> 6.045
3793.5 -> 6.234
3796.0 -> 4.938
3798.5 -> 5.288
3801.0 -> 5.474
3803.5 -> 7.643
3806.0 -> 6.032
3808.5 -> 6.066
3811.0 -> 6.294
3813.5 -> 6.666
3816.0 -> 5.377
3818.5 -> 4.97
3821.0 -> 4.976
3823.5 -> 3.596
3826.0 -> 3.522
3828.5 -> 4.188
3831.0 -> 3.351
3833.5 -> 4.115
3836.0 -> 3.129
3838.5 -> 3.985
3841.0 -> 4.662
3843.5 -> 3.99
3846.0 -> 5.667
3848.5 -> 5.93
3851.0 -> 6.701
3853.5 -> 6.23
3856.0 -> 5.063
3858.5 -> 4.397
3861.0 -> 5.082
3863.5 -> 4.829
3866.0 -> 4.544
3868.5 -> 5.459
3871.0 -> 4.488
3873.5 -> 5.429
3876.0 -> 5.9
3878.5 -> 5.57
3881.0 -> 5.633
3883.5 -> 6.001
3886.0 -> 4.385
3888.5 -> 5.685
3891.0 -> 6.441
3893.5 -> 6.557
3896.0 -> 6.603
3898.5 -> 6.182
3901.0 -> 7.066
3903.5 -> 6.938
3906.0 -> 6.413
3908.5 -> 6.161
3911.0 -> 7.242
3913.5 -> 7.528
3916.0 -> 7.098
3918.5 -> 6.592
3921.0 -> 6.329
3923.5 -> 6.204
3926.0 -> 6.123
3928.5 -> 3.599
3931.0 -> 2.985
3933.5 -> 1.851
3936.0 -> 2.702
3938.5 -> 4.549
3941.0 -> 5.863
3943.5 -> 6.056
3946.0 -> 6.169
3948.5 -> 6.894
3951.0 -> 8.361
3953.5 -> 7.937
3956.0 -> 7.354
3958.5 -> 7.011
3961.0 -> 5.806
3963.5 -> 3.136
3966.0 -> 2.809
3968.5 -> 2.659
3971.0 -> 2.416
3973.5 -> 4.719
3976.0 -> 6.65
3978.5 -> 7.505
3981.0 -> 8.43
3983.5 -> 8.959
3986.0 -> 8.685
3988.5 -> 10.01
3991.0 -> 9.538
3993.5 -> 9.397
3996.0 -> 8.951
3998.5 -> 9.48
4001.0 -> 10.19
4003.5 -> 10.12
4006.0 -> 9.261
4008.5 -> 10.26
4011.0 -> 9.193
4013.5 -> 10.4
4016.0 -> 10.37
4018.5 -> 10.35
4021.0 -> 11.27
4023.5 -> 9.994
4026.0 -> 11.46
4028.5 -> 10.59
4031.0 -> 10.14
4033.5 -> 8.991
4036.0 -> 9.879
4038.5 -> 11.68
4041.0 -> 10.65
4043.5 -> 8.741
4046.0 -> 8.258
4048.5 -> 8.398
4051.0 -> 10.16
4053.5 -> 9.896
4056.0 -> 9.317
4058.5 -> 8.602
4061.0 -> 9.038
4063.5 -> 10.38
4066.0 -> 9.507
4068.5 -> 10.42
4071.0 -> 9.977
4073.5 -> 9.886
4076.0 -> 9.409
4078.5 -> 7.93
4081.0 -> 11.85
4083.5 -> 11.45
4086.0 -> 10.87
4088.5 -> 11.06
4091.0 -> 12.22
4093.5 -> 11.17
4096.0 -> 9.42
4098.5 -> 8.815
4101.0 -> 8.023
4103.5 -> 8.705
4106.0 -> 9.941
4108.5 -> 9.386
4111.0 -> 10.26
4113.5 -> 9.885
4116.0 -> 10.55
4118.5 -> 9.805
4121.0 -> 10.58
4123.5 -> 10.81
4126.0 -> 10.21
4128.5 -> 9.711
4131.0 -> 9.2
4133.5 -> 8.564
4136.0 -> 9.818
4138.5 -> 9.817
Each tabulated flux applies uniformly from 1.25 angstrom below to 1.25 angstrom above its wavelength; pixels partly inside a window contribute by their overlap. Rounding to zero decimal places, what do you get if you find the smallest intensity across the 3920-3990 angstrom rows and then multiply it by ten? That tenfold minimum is 19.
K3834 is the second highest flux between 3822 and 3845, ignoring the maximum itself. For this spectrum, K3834 4.188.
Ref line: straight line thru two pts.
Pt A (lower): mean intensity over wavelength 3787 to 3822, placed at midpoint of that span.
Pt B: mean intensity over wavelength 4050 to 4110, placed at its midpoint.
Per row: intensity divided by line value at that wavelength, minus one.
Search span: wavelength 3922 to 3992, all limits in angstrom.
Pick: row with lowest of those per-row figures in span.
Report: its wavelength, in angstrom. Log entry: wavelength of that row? 3933.5 angstrom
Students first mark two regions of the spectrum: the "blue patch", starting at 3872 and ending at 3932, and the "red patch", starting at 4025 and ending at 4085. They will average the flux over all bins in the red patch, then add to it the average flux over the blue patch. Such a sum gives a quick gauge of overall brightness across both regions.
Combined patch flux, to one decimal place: 15.9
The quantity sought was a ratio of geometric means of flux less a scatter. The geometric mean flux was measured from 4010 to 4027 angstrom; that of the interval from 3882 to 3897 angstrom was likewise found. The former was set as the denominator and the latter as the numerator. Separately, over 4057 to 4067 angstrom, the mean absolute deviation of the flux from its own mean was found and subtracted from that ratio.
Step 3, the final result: 0.0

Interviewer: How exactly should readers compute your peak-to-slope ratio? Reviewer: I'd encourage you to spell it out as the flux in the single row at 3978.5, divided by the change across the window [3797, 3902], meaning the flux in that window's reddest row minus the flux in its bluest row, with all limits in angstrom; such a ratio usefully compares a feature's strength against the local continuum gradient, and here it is 4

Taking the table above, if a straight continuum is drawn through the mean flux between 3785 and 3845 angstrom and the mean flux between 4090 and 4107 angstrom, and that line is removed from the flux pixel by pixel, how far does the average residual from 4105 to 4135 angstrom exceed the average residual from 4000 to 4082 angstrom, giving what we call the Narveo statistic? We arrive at -1.3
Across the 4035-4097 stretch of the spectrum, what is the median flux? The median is 10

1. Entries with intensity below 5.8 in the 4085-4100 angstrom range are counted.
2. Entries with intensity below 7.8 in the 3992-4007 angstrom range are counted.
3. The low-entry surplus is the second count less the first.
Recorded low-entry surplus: 0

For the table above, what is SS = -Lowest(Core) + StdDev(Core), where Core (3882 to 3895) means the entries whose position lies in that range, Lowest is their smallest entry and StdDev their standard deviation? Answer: -4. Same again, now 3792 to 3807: -4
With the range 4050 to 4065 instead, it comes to -8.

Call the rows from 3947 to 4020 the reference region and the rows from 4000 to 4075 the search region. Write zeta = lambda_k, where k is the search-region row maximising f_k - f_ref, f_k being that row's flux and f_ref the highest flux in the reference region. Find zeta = 4038.5 angstrom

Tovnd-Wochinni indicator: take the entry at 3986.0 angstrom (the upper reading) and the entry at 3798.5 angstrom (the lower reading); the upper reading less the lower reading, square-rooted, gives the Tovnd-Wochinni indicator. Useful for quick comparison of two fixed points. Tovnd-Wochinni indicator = 1.8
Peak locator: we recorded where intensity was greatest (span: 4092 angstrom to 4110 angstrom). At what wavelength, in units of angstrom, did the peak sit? 4093.5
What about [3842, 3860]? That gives 3851.0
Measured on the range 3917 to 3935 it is 3918.5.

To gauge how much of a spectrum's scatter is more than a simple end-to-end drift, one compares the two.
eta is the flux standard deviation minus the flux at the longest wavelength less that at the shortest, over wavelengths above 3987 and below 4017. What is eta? 0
